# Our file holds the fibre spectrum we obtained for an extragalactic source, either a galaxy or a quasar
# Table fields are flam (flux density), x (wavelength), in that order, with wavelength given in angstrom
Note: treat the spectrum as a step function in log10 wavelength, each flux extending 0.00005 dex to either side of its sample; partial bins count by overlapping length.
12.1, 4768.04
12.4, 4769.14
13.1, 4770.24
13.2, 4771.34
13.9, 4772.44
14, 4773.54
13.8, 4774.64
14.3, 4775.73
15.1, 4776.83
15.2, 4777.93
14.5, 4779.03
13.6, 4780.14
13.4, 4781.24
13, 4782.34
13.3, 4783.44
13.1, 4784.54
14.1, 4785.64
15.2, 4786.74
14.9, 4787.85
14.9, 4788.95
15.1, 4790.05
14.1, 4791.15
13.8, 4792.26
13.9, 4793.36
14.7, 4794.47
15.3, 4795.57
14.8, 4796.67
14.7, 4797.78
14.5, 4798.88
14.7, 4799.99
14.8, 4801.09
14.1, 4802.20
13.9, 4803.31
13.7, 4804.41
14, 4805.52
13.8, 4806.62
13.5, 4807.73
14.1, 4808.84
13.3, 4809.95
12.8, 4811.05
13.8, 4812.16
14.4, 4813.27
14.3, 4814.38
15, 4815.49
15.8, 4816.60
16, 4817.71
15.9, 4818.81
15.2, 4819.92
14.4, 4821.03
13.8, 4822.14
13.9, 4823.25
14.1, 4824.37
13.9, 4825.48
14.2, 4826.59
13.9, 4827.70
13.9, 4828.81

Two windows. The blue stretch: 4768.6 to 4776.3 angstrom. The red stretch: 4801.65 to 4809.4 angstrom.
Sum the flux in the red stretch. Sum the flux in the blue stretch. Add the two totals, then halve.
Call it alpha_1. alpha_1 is 96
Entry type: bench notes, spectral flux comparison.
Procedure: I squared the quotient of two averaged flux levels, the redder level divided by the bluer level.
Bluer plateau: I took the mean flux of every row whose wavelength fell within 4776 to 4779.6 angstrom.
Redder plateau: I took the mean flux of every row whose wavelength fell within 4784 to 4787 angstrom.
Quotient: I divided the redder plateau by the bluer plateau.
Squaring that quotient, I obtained 0.90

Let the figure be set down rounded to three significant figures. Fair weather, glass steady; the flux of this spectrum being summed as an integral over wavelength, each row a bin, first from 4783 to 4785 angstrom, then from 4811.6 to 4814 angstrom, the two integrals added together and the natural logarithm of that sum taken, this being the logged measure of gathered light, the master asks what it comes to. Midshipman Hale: 4.10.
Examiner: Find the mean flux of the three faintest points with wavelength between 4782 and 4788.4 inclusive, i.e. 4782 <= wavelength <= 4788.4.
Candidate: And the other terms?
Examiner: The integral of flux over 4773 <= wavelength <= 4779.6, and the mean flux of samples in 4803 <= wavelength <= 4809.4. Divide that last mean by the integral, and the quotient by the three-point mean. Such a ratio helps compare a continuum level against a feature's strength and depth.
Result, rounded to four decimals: 0.0110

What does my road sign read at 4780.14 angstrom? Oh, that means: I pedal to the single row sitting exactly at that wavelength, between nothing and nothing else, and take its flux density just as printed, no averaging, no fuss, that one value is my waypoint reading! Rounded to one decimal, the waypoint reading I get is 13.6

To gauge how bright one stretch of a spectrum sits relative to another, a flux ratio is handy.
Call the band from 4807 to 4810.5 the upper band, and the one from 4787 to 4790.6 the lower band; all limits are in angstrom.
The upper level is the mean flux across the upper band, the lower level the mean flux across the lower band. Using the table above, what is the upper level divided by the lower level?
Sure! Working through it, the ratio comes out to 0.91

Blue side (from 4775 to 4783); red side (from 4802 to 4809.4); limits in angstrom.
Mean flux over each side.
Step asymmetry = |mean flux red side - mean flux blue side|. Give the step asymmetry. 0.29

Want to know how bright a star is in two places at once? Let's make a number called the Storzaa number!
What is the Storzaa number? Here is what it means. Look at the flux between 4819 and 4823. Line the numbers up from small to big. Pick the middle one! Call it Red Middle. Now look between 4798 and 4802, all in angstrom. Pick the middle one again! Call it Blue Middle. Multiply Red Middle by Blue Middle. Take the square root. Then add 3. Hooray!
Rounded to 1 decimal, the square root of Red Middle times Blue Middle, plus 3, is 17.5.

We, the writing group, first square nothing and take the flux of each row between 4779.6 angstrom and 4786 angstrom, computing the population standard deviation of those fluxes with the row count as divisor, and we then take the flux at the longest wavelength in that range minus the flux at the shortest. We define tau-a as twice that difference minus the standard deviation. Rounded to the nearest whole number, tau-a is 1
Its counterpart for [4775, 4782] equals -2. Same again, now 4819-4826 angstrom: -3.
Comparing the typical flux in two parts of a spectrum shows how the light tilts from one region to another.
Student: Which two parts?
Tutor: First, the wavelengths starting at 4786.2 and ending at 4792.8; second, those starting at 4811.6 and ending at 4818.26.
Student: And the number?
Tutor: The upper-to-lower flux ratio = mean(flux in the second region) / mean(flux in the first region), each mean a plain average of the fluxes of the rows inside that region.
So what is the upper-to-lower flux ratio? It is 1.01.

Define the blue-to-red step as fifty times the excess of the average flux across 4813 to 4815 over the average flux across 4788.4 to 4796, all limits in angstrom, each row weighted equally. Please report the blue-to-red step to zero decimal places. -10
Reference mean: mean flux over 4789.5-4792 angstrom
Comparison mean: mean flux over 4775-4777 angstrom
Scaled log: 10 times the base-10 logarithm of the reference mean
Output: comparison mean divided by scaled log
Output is 1.26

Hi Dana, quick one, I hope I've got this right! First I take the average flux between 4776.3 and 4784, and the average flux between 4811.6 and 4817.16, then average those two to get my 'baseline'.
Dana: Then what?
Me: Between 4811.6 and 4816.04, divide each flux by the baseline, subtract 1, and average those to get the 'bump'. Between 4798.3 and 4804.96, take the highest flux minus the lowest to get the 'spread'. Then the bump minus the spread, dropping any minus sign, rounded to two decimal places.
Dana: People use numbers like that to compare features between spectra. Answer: 1.10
